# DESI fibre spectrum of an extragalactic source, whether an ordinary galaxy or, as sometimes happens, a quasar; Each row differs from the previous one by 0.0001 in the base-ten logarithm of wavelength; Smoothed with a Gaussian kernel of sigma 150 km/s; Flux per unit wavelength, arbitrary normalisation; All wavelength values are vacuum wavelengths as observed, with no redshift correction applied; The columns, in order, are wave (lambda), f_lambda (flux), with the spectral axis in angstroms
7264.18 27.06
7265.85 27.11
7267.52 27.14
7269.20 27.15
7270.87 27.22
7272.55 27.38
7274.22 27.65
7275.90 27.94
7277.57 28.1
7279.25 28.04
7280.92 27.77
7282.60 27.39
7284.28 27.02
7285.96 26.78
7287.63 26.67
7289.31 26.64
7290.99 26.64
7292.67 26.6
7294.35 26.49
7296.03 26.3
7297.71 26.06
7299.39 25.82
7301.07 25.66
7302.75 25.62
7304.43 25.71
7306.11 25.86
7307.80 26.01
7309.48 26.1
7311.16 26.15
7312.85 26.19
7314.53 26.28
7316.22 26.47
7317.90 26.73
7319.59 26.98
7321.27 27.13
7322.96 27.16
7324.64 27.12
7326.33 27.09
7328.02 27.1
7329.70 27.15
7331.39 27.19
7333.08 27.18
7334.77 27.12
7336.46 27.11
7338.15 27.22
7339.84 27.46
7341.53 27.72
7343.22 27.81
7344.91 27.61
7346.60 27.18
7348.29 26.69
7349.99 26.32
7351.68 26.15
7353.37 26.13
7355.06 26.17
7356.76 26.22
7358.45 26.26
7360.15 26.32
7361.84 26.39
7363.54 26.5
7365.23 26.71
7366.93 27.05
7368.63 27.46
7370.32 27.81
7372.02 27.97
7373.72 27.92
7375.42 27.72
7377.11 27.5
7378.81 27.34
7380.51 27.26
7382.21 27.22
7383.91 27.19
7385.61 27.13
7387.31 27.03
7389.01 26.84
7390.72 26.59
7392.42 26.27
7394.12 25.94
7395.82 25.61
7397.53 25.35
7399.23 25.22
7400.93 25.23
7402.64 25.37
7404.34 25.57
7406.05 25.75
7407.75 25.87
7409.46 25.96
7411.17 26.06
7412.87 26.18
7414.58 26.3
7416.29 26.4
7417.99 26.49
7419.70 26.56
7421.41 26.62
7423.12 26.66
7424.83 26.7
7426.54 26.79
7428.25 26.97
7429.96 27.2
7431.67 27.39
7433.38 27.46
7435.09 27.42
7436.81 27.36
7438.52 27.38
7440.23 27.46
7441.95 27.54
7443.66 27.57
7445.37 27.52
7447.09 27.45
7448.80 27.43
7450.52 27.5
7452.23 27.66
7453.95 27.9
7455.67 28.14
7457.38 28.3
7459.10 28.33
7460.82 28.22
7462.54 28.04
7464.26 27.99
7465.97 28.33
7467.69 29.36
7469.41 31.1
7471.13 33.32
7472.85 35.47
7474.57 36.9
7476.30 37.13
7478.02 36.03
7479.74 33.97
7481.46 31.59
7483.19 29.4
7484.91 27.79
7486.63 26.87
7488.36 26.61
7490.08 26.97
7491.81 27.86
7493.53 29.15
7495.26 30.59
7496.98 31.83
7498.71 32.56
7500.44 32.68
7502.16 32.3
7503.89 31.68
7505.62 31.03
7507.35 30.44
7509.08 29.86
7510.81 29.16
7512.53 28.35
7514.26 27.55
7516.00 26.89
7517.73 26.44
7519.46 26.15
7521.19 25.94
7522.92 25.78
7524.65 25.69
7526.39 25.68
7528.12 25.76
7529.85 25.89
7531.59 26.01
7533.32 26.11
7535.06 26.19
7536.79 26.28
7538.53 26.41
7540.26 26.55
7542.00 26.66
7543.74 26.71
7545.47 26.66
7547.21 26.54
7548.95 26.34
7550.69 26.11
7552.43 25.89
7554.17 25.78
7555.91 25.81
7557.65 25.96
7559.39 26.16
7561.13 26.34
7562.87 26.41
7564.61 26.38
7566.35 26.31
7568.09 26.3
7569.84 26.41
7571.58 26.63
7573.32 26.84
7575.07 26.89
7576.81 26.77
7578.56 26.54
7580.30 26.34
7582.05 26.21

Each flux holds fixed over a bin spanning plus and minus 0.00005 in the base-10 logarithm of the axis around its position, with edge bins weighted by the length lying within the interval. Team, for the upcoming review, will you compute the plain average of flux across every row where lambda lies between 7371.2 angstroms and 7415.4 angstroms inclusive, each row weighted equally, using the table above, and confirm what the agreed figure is 26.5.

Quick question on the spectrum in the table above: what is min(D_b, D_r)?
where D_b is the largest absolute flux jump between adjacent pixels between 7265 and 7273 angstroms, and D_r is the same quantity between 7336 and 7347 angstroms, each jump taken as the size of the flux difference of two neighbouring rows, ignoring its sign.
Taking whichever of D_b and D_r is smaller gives 0.160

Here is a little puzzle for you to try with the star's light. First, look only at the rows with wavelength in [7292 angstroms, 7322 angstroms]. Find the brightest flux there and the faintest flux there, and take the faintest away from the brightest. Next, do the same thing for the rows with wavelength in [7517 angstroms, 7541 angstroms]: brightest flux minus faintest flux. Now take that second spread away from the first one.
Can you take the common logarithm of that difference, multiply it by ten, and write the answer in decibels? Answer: -1.9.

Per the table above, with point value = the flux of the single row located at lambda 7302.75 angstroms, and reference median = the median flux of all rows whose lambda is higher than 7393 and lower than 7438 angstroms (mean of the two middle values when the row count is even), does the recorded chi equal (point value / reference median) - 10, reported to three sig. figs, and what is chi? -9.03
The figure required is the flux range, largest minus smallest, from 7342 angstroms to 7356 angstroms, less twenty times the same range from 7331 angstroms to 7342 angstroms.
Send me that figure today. -11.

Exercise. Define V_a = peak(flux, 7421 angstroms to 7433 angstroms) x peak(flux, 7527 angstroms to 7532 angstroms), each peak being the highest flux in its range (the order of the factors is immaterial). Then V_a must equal 712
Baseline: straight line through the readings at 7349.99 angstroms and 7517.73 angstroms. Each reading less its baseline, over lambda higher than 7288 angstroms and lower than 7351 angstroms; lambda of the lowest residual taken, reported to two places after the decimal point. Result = 7302.75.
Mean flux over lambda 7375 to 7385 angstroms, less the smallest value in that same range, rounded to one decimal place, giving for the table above 0.2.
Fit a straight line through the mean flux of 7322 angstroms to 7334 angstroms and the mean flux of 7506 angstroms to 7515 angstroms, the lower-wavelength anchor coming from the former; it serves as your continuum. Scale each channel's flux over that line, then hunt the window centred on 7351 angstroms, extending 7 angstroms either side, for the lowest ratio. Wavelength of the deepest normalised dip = 7353.37 angstroms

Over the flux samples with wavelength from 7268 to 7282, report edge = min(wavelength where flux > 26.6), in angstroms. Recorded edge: 7269.20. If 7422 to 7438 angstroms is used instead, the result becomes 7423.12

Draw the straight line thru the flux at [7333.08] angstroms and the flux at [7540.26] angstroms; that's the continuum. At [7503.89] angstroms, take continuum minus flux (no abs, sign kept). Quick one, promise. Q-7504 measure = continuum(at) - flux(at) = -5.0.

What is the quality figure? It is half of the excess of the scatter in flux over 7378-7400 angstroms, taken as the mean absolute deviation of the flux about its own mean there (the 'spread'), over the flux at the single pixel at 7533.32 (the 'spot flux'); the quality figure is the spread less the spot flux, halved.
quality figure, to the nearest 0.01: -12.72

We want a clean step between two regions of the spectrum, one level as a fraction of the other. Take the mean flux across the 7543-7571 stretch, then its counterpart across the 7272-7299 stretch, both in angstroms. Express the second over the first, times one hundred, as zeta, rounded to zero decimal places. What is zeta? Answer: 103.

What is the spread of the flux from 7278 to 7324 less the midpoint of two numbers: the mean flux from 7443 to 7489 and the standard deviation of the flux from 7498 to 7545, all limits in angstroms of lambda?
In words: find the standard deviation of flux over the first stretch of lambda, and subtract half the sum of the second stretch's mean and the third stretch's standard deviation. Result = -15.5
